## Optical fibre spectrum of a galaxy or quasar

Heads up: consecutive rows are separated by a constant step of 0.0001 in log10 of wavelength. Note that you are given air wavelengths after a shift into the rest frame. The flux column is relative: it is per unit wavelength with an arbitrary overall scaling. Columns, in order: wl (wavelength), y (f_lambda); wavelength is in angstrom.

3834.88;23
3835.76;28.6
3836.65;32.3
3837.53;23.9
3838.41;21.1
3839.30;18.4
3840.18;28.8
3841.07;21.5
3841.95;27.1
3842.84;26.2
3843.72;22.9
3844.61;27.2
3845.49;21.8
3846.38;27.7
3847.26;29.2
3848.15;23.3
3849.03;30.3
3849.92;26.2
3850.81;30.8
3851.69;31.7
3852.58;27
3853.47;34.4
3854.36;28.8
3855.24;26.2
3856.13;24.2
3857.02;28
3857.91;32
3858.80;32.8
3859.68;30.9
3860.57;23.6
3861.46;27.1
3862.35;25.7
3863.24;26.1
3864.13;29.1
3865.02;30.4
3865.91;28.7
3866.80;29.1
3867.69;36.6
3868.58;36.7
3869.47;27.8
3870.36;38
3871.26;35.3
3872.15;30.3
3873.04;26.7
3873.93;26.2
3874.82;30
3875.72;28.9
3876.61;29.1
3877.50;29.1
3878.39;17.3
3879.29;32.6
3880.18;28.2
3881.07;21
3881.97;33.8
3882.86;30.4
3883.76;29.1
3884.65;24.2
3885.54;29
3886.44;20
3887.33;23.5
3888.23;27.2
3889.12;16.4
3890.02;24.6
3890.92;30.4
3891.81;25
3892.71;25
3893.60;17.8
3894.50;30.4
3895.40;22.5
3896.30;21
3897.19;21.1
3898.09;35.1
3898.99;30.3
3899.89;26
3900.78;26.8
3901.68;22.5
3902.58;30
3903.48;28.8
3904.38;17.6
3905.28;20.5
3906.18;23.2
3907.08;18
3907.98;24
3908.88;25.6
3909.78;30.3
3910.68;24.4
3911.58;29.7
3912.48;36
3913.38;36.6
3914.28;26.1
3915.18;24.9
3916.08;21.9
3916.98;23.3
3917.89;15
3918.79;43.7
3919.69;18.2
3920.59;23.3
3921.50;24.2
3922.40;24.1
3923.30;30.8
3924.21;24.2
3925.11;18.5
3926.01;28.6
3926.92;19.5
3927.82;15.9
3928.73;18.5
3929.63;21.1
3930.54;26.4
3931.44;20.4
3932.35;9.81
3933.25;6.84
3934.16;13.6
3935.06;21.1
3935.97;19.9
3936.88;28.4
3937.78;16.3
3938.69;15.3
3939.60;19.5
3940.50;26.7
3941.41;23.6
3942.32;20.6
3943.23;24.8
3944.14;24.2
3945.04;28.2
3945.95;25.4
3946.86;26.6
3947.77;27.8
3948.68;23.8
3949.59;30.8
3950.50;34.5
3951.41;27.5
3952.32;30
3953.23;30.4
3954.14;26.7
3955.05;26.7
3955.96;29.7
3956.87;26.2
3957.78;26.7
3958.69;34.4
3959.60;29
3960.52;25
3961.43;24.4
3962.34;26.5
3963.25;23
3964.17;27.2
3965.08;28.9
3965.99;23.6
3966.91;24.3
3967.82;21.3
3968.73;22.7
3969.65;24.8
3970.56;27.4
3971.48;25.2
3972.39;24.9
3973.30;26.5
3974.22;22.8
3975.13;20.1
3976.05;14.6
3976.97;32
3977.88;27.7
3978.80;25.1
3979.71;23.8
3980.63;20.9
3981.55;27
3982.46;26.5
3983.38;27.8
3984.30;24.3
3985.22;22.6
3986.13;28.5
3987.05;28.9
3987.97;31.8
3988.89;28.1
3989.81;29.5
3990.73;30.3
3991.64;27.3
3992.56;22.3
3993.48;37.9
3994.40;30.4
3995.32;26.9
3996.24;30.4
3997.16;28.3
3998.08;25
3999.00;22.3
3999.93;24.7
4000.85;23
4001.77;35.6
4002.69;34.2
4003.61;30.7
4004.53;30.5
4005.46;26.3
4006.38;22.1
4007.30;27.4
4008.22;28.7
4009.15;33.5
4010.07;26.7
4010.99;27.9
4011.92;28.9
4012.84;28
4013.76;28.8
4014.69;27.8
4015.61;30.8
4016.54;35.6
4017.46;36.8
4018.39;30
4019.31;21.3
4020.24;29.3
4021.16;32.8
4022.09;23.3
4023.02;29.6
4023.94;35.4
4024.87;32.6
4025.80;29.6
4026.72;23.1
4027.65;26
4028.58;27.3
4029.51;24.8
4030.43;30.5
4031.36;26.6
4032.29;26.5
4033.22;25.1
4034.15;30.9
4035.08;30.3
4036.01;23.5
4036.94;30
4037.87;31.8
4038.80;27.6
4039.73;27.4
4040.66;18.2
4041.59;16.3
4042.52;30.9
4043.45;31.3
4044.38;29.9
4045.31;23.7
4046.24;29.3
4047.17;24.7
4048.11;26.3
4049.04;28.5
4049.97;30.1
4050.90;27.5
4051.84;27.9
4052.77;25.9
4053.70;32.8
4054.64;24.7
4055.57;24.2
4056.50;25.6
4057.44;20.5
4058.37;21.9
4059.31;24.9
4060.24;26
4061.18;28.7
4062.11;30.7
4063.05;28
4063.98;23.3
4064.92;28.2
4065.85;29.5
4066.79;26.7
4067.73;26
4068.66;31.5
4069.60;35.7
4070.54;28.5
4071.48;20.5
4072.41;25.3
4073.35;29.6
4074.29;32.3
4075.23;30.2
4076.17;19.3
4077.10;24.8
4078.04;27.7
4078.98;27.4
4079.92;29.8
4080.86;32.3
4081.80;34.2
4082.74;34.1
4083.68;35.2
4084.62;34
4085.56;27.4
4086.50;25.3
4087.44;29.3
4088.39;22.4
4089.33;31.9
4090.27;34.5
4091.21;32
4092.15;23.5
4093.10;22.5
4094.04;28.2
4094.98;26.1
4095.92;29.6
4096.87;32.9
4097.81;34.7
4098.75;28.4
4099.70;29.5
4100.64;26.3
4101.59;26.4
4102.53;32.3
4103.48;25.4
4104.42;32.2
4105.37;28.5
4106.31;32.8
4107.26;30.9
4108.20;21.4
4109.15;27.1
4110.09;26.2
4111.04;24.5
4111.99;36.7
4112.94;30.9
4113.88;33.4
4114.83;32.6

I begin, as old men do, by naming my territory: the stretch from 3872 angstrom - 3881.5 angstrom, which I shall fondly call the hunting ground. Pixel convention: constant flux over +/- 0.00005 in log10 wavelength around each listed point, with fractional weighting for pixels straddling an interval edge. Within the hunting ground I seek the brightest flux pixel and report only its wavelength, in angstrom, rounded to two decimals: 3879.29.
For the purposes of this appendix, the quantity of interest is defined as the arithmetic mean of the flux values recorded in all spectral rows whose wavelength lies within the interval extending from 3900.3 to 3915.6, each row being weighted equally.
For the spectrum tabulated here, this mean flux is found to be 26.2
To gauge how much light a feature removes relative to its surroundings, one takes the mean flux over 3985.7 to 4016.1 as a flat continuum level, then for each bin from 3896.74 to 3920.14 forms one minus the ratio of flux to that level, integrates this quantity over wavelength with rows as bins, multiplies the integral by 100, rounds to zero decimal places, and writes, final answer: 201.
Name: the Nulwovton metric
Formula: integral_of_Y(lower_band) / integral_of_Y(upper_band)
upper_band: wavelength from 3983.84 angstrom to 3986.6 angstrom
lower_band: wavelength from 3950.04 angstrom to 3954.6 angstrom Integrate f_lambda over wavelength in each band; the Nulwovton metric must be 2.0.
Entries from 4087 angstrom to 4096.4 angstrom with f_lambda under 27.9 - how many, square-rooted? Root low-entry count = 2.0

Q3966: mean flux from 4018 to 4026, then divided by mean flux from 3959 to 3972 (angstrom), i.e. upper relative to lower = 1.16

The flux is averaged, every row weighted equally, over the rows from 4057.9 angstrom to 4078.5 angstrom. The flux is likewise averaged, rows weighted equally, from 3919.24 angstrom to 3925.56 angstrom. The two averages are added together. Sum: 50.6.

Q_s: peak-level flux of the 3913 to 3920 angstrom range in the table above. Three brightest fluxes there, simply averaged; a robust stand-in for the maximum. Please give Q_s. 35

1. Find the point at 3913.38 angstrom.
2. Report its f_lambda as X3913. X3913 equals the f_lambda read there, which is 36.6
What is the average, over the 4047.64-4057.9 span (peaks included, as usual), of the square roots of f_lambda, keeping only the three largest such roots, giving 5.52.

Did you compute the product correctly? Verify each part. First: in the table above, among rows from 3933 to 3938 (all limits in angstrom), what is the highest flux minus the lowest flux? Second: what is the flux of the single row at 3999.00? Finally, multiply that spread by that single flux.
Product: 481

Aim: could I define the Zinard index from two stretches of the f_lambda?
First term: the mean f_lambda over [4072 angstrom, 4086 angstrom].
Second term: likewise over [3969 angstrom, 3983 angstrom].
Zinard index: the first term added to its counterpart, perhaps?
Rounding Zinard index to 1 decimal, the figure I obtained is 54.2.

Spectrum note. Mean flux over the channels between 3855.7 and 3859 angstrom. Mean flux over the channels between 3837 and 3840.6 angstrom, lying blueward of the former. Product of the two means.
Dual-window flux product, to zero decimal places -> 674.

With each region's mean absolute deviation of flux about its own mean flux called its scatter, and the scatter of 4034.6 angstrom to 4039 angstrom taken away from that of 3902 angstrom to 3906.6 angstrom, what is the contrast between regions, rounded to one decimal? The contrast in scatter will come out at 1.8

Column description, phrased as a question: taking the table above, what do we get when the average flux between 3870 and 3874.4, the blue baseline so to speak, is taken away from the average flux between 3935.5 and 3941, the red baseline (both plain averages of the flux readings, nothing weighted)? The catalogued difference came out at -10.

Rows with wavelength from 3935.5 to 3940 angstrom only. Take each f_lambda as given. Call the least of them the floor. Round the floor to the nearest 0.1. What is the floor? 15.3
